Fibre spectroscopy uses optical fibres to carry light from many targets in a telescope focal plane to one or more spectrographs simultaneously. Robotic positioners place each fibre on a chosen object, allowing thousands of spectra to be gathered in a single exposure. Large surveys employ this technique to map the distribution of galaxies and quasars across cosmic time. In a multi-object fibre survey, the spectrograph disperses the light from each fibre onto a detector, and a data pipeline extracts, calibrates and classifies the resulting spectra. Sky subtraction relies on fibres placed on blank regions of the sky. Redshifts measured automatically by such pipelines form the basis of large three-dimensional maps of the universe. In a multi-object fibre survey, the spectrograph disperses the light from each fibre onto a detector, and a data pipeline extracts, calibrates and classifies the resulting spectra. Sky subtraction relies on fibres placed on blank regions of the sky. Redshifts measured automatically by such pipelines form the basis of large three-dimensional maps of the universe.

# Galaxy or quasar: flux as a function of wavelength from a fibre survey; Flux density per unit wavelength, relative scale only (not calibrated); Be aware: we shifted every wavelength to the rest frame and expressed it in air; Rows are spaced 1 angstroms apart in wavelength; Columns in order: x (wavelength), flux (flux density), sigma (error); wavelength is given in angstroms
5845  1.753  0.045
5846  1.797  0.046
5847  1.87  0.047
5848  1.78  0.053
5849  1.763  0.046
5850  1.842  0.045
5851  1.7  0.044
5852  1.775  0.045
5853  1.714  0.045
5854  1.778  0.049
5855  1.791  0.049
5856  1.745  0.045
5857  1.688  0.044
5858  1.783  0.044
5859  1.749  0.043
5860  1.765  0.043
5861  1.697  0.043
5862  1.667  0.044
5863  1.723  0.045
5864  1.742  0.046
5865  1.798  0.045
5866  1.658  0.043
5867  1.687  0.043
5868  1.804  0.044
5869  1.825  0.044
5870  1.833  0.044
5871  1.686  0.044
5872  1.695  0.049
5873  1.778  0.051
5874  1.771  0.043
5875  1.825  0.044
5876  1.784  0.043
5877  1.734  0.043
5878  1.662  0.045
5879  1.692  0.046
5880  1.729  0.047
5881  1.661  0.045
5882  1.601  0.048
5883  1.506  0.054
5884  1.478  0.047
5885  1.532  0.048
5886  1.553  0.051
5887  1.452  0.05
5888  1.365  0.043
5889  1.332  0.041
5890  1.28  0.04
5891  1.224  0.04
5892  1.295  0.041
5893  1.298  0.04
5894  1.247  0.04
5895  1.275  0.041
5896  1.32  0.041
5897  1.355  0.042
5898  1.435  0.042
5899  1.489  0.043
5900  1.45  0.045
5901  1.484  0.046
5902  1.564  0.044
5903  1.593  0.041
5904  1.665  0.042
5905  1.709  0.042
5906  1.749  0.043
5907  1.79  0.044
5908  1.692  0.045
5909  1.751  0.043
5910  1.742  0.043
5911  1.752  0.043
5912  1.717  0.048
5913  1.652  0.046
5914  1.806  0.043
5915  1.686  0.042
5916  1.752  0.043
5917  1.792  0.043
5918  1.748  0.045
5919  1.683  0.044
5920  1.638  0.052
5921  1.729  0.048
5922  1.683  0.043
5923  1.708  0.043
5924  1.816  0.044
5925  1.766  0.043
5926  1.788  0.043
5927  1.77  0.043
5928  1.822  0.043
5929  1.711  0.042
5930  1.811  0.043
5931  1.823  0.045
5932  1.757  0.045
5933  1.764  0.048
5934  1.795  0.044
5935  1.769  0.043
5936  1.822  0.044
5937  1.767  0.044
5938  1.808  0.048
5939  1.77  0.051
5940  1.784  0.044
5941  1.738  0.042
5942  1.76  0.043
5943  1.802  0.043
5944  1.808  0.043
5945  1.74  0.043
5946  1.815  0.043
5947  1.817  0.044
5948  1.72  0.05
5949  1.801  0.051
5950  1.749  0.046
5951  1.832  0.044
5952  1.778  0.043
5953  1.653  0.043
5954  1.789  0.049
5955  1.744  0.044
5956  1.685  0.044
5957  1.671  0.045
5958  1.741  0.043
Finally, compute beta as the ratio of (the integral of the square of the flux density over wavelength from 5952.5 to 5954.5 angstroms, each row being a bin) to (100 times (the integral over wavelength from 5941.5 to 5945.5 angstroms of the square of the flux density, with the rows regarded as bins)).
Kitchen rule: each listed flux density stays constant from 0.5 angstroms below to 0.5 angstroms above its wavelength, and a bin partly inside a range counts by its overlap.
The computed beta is 0.005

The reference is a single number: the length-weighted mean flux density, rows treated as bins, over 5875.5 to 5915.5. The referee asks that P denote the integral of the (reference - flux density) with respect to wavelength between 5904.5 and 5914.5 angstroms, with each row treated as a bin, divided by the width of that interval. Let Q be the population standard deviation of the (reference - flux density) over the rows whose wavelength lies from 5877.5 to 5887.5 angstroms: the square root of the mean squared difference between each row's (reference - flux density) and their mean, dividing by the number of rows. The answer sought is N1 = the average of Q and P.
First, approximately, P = -0.18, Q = 0.091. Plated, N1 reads -0.046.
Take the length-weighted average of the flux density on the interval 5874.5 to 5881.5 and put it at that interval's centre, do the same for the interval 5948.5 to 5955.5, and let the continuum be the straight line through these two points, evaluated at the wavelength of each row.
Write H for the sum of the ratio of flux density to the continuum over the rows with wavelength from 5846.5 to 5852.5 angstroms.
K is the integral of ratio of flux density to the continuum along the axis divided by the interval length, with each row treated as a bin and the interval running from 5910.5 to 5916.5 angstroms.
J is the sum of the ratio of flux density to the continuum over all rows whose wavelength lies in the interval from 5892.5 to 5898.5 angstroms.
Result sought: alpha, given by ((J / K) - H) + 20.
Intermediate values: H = 6.27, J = 4.57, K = 0.99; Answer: 18.3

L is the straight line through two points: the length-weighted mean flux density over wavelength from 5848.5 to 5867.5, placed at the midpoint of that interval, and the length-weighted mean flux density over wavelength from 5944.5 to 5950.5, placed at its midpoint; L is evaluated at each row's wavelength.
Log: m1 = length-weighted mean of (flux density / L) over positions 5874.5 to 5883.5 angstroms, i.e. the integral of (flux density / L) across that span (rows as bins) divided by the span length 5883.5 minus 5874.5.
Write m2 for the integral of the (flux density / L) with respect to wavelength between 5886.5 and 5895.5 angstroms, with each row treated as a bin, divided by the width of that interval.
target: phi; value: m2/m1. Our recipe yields 0.77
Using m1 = 0.97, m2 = 0.75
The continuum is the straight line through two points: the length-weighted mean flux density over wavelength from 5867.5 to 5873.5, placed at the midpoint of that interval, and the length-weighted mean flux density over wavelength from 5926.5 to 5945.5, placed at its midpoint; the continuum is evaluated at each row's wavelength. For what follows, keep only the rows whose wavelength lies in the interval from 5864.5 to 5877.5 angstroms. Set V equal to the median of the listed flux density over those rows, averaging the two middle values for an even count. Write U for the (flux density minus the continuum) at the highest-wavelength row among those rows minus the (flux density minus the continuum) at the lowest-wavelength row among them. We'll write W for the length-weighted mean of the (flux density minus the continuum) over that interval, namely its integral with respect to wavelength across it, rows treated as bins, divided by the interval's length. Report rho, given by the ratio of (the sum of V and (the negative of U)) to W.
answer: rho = -177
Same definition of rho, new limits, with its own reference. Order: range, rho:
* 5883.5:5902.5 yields -3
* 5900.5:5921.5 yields -19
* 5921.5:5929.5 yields -85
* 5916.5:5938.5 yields -106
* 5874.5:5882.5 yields -32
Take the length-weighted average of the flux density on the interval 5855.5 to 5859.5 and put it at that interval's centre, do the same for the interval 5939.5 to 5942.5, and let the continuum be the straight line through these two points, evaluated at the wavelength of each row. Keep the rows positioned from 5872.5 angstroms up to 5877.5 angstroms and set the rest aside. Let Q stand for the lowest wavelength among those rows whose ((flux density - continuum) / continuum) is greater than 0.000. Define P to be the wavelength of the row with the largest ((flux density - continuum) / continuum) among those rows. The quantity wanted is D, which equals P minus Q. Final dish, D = 2 angstroms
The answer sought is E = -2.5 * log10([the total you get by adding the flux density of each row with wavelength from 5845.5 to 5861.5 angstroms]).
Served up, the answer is -3.63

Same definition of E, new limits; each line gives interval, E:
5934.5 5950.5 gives -3.64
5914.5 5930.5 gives -3.61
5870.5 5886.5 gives -3.57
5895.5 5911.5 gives -3.52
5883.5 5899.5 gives -3.35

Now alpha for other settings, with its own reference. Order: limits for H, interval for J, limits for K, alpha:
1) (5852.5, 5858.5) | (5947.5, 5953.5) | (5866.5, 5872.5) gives 19.7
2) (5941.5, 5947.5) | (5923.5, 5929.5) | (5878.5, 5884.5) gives 20.4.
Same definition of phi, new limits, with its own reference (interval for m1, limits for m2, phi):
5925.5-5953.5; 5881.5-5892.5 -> 0.81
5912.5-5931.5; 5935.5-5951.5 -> 1.02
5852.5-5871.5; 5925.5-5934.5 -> 1.01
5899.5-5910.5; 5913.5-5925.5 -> 1.05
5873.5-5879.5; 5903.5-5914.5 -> 0.98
